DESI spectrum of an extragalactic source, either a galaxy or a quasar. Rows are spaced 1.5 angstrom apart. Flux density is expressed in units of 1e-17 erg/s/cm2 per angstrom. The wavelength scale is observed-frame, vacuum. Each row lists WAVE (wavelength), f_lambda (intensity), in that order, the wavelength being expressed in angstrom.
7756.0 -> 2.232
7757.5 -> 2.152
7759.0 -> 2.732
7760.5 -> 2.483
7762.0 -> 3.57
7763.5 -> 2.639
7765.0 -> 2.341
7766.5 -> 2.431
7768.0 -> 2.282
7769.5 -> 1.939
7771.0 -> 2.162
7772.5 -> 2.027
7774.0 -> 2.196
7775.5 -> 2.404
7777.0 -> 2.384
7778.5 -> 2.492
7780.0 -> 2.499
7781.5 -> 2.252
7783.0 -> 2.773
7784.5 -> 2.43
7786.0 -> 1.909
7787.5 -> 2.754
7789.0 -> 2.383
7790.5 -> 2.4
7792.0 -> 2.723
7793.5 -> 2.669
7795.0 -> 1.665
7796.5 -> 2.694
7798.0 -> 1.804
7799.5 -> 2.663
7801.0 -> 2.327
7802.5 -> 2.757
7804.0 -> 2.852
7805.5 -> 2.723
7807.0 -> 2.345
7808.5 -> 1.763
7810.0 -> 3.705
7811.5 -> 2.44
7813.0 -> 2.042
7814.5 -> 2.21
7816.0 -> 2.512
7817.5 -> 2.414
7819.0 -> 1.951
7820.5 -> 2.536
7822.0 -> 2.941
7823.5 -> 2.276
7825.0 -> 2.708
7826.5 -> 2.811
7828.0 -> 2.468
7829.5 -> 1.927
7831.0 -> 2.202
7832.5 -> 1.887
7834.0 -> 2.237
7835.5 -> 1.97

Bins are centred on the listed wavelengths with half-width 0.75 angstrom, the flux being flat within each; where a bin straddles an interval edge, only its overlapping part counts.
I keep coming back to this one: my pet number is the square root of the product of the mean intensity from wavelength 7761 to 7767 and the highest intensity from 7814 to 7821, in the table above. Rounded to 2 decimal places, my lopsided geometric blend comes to 2.64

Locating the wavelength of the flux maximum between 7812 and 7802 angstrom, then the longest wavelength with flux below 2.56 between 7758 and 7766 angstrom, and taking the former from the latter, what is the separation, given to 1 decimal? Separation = -45.0 angstrom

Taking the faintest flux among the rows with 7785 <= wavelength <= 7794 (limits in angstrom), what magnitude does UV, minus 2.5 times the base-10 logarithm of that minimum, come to -0.70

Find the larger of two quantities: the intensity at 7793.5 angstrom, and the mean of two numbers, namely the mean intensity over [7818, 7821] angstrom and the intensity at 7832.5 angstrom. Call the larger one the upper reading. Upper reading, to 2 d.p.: 2.67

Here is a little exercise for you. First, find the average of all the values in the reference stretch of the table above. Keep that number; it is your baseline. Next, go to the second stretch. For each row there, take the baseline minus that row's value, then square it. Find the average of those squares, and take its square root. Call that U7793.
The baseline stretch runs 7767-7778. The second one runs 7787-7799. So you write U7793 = 0.44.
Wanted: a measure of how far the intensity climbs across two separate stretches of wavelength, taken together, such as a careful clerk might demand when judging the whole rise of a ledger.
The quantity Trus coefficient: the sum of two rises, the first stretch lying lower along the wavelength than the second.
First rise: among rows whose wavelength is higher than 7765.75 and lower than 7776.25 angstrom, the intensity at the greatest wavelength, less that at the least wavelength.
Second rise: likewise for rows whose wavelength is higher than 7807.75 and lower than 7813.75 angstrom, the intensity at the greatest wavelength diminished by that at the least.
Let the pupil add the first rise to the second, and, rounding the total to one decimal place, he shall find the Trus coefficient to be 0.3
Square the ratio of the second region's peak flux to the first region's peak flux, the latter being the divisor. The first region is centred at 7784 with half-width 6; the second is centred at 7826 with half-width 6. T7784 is 1.1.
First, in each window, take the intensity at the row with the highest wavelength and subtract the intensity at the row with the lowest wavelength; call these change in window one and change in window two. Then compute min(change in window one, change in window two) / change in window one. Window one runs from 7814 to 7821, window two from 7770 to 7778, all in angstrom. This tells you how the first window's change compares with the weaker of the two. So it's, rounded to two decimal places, 0.68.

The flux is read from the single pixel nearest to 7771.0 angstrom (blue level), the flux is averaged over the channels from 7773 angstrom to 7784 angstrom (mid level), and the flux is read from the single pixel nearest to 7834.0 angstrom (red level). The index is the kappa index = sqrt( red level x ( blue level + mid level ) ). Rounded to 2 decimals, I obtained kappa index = 3.20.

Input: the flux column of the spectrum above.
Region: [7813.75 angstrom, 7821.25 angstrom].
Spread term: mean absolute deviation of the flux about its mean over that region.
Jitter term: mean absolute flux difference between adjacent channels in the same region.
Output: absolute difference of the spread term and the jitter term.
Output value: 0.17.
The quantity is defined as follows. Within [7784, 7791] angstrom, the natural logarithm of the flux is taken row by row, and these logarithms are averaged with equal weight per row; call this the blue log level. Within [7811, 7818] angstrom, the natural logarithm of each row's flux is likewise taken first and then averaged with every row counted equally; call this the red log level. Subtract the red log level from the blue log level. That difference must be 0.02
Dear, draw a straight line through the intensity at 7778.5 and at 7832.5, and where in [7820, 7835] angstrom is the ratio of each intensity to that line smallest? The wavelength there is 7832.5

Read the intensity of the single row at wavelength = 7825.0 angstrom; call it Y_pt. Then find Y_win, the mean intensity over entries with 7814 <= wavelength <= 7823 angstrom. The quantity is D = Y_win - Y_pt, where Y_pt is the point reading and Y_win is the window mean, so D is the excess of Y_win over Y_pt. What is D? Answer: -0.28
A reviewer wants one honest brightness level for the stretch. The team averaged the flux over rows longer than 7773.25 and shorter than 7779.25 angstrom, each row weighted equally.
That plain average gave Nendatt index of 2.37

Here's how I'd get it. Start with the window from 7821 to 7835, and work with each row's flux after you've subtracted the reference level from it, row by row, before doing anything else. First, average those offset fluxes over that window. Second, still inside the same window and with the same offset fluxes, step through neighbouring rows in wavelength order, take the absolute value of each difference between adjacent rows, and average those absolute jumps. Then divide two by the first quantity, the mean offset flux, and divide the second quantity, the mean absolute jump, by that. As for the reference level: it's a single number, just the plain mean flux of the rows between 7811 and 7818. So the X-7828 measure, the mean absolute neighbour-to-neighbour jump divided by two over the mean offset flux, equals 0.01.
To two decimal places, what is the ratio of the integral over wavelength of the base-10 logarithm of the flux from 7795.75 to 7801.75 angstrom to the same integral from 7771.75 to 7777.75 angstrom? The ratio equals 1.05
